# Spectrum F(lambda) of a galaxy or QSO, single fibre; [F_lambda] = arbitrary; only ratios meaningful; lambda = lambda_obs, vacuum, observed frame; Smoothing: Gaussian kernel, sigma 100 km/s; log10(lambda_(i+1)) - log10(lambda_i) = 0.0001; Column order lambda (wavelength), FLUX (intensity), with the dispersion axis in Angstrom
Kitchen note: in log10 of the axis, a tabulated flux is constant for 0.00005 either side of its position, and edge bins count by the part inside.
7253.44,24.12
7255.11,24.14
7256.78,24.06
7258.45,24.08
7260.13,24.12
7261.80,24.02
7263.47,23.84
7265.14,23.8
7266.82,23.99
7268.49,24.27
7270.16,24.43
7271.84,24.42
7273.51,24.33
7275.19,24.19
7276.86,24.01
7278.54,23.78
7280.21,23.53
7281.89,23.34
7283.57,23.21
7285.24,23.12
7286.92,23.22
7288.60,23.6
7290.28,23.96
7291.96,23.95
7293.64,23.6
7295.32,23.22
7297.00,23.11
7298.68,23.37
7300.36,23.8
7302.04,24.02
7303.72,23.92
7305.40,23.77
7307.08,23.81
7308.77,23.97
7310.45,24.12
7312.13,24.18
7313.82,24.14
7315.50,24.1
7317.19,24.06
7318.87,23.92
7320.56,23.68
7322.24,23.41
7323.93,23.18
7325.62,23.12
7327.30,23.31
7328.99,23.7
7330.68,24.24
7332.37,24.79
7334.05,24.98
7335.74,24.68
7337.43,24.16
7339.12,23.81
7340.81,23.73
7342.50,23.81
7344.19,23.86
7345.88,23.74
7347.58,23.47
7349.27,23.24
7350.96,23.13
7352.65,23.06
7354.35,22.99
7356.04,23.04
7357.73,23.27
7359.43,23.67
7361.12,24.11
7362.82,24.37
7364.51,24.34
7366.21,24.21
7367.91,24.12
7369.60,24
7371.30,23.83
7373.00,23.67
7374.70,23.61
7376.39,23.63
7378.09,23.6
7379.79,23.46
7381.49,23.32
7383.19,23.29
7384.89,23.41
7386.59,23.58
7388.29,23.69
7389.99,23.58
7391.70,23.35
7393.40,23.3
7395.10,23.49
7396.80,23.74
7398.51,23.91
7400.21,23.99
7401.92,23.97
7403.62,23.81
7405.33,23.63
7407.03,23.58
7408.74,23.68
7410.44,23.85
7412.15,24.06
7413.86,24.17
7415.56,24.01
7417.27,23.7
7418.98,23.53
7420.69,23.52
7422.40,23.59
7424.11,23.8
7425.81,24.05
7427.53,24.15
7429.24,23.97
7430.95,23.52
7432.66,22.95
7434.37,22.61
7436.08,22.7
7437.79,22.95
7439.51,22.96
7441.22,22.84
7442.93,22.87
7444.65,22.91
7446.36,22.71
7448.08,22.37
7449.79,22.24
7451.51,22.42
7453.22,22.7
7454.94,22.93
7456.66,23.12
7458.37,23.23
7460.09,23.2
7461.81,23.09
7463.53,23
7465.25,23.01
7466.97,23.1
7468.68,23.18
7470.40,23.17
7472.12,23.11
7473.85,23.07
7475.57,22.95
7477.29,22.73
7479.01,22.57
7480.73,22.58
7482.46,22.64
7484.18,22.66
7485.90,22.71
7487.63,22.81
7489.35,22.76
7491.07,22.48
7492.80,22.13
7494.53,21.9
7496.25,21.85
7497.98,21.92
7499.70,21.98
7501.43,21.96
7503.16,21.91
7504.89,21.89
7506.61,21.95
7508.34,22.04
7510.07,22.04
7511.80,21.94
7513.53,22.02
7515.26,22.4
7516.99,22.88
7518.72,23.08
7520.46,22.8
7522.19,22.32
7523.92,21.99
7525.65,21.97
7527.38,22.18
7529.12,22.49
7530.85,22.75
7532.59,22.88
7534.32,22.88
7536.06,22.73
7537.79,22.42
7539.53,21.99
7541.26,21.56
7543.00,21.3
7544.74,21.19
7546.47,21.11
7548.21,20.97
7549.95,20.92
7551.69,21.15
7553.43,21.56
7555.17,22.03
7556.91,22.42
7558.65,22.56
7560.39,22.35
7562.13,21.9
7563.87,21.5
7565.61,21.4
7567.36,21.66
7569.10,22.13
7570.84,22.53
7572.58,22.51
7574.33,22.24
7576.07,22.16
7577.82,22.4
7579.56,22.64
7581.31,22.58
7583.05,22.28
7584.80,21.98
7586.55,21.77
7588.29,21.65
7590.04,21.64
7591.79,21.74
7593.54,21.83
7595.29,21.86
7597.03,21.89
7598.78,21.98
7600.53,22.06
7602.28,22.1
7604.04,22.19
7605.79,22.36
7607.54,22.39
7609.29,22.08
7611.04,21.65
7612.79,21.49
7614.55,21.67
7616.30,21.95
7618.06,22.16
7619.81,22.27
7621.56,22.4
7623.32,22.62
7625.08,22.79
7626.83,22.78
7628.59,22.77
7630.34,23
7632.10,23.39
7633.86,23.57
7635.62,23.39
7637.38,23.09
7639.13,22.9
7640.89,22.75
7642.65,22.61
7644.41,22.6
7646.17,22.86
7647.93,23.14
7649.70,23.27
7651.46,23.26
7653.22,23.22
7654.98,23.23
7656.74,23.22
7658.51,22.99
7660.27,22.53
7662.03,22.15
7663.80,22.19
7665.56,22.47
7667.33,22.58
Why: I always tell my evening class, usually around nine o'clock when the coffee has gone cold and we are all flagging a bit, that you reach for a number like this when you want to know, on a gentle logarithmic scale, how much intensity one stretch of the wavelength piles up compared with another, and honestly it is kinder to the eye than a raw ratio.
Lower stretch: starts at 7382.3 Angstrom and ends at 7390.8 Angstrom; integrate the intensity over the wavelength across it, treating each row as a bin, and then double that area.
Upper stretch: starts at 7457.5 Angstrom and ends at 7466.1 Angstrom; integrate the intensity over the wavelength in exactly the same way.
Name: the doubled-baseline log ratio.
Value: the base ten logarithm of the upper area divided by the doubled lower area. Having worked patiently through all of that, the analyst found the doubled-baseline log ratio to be -0.304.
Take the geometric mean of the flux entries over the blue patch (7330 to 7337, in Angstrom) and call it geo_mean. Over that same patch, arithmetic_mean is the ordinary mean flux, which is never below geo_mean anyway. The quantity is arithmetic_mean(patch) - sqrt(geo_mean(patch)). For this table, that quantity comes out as 19.7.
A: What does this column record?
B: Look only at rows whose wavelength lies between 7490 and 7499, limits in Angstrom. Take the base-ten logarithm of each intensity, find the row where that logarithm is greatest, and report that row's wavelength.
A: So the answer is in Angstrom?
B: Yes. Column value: 7491.07 Angstrom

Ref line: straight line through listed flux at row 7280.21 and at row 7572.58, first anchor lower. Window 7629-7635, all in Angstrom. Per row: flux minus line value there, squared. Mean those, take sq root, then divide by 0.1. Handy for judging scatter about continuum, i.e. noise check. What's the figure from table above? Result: 10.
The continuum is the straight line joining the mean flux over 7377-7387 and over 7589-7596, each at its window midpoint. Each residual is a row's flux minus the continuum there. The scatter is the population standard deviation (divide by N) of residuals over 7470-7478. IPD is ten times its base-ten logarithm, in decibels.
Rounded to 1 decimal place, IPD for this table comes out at -8.6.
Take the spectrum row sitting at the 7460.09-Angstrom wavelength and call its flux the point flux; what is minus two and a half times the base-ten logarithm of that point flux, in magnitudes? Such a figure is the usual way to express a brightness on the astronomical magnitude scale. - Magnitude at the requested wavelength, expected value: -3.41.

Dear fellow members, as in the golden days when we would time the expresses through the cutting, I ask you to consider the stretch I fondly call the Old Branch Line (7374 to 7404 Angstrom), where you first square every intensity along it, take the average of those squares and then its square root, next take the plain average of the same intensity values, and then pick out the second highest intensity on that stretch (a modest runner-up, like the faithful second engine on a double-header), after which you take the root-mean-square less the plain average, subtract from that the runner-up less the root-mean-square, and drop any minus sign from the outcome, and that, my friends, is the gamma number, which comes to 0.37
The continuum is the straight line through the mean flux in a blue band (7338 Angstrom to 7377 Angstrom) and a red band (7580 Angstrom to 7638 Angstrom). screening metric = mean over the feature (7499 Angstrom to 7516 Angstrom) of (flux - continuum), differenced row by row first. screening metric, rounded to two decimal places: -0.84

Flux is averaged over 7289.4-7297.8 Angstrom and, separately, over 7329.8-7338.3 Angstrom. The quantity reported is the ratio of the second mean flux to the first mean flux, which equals 1.04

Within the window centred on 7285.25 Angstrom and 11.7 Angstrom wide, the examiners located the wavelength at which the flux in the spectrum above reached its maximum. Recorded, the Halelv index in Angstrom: 7290.28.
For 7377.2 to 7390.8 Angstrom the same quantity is 7388.29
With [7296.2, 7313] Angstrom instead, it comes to 7312.13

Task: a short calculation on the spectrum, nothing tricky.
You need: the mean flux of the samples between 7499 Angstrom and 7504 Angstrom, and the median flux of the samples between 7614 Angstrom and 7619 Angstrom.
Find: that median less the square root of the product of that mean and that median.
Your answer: 0.0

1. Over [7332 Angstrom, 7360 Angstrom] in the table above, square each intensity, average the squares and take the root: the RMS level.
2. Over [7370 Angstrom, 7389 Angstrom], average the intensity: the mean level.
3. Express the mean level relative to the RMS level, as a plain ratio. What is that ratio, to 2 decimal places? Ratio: 0.99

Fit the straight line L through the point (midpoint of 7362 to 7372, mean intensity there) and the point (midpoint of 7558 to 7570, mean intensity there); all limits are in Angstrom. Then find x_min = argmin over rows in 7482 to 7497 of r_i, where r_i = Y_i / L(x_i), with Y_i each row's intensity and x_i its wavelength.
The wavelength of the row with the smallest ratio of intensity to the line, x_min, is 7496.25 Angstrom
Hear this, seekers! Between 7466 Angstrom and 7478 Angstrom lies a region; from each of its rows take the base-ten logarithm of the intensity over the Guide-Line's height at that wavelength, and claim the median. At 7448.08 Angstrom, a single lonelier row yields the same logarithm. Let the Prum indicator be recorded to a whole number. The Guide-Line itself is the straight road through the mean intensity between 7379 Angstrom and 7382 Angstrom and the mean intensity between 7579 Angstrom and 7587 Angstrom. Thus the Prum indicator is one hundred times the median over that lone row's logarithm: -32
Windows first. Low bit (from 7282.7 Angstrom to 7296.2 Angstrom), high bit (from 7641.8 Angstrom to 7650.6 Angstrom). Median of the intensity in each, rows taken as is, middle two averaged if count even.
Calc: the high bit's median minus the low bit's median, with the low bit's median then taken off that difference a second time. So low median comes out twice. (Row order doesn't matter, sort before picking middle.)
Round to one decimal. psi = -24.0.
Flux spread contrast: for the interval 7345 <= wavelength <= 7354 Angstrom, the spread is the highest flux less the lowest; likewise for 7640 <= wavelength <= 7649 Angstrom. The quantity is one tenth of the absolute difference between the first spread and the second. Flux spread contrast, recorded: 0.014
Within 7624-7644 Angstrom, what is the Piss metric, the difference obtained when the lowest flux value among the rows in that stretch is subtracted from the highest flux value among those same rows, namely 1.0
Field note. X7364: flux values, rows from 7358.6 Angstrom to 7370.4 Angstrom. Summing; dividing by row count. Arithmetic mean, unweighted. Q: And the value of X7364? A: 24.1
